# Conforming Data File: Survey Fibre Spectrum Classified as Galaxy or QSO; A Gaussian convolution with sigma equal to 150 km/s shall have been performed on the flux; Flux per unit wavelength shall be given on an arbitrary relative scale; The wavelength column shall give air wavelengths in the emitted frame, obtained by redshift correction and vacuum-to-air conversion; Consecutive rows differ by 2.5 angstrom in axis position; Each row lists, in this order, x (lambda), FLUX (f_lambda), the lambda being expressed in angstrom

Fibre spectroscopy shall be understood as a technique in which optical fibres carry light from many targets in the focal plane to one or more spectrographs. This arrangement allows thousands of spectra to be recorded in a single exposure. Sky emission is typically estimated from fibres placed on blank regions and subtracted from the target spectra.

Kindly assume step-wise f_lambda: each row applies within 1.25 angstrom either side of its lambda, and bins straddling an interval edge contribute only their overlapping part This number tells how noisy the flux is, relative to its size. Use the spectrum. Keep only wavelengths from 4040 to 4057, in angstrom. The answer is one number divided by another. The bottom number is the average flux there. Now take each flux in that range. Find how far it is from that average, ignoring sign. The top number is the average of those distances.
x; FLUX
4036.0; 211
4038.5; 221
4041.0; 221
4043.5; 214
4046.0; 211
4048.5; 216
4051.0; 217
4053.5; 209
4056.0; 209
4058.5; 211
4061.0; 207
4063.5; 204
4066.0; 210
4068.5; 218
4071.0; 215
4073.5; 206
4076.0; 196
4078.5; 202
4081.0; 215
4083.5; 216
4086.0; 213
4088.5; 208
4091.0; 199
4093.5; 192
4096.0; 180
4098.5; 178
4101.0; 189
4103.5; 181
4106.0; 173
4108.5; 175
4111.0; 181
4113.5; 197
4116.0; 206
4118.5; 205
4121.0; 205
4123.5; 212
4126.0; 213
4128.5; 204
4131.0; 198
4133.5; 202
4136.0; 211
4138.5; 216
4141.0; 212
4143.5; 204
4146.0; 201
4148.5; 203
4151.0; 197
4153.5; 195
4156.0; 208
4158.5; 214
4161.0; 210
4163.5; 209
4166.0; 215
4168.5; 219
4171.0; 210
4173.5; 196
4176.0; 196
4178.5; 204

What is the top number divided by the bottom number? 0.0168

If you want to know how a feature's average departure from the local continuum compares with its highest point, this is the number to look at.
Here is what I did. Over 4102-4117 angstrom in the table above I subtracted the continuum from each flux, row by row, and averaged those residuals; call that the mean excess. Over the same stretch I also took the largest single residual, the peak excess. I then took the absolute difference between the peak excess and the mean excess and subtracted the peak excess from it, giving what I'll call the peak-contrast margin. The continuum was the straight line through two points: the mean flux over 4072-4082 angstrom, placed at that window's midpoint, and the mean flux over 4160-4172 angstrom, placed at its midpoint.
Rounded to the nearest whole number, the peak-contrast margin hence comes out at 22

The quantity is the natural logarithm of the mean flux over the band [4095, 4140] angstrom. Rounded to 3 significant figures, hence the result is 5.28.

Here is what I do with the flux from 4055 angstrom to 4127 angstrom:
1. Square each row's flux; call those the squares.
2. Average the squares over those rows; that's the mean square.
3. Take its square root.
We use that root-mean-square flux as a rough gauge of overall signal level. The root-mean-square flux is 201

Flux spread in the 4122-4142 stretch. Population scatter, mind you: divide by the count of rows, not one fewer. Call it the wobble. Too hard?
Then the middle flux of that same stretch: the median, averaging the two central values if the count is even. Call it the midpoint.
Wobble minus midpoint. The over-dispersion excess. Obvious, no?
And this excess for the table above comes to -206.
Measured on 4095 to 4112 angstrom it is -175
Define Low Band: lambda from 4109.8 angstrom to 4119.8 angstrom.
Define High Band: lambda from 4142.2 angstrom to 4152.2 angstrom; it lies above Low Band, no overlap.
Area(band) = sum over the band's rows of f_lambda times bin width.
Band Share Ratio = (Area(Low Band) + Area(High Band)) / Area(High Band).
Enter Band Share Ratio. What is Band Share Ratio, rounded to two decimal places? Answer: 1.98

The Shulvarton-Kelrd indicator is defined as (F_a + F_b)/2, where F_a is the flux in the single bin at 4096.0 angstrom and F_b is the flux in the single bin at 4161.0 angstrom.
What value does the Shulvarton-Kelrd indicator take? 195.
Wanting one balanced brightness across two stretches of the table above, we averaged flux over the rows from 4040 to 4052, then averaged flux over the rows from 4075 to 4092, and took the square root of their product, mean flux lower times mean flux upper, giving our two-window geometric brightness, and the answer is 211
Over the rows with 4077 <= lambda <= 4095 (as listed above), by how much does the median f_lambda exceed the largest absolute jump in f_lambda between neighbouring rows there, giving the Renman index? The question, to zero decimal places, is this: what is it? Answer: 195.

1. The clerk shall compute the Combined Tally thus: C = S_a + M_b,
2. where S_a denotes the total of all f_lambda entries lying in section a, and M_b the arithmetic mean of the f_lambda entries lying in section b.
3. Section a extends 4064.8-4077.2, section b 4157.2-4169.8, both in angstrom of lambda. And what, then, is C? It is 1258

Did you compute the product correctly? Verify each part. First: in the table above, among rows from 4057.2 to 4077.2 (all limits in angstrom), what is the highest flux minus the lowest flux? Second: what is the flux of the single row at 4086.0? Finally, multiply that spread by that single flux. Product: 4686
